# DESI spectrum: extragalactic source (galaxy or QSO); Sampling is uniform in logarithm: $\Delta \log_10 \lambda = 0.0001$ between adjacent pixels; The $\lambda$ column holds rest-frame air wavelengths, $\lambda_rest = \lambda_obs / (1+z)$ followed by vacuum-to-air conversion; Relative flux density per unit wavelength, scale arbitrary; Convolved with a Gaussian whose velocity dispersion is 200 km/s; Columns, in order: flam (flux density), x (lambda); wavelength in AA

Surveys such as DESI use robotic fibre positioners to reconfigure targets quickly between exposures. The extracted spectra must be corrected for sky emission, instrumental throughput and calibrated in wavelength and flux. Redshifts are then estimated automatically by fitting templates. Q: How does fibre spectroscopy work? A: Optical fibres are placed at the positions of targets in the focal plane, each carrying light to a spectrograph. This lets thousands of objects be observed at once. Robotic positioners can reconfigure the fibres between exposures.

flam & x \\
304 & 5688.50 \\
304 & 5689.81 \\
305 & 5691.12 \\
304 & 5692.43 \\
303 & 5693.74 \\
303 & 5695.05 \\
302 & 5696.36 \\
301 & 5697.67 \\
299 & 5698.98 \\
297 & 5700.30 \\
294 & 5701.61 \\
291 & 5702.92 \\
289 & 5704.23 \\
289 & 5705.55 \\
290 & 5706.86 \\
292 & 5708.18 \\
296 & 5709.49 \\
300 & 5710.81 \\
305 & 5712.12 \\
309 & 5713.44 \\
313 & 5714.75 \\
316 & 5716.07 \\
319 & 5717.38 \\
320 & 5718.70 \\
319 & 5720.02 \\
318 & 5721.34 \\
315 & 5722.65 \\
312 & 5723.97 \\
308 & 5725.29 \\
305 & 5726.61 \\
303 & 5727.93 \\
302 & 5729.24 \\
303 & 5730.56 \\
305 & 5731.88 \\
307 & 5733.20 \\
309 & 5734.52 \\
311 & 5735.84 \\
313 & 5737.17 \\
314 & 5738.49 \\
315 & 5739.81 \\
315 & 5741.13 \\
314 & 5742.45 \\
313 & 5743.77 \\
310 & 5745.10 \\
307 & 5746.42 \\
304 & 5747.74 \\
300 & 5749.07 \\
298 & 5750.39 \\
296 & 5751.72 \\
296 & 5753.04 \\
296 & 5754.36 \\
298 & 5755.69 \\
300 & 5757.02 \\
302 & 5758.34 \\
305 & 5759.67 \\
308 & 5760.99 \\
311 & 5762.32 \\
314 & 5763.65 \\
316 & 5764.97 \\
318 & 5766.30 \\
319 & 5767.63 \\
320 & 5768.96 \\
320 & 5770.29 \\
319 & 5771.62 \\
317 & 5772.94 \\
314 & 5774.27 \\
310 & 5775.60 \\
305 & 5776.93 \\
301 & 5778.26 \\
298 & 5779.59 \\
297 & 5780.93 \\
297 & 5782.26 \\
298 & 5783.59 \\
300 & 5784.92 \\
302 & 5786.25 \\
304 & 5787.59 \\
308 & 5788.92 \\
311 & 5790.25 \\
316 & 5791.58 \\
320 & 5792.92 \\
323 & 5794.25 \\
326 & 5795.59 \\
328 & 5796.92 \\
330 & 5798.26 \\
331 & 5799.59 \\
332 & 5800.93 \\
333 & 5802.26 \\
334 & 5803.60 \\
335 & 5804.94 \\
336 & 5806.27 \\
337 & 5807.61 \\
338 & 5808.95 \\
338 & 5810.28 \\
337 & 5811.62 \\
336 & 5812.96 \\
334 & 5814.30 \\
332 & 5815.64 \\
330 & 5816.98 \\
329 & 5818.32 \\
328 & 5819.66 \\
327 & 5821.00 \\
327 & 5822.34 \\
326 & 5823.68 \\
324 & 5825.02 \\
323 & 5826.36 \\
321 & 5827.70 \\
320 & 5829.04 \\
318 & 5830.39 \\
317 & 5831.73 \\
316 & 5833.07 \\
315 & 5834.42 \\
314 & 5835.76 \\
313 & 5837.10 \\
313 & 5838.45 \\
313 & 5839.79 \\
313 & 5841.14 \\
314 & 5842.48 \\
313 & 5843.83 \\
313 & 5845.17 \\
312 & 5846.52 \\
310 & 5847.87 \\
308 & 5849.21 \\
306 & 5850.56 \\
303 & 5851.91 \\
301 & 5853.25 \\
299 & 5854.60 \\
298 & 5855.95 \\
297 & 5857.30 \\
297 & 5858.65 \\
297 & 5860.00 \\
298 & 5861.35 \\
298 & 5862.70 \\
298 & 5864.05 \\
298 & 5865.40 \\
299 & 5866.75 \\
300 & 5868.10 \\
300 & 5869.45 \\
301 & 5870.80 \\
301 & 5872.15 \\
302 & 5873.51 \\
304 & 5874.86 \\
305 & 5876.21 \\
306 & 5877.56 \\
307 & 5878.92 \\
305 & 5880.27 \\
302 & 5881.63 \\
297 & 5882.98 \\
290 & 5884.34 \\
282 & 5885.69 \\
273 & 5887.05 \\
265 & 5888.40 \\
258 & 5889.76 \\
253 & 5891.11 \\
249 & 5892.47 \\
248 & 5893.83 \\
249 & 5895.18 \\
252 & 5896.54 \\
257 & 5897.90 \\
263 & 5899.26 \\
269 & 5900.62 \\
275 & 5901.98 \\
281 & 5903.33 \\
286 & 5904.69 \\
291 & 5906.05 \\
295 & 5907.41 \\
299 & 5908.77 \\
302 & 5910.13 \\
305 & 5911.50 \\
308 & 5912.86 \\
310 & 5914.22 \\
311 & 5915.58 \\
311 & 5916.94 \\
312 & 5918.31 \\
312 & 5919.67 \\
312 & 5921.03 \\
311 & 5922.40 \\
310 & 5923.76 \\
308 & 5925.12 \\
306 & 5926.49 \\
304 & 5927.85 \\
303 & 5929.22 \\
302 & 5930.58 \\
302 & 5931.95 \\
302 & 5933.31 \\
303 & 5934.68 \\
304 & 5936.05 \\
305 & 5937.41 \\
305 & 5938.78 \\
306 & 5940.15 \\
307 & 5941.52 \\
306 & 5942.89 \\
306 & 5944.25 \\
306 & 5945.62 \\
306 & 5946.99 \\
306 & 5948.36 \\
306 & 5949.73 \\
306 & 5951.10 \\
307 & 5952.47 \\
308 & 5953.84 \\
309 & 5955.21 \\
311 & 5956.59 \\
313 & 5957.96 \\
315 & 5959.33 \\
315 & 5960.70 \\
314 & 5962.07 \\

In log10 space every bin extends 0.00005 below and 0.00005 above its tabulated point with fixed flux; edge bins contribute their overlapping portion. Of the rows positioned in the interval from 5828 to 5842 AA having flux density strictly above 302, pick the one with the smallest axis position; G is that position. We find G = 5829.04 AA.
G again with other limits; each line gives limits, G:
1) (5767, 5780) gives 5767.63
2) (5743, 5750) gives 5743.77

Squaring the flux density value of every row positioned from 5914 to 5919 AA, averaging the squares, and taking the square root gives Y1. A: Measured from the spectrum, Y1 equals 311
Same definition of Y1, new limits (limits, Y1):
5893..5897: 250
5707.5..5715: 303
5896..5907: 272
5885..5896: 260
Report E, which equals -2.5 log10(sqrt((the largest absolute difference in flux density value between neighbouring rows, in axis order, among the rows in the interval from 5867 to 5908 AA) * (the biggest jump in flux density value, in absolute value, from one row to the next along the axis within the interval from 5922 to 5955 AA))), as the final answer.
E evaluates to -1.6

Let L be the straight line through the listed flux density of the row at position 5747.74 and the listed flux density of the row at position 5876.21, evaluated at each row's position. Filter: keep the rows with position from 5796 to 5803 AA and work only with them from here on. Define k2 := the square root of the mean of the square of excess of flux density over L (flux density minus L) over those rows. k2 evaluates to 26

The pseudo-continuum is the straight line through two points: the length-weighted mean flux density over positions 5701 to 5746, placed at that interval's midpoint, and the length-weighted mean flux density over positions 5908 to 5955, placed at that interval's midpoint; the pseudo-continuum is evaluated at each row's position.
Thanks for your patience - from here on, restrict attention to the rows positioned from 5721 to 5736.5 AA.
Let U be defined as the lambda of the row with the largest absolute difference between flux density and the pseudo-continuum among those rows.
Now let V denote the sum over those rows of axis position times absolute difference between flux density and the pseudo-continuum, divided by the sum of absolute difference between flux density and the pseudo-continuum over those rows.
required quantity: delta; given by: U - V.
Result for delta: -5.1 AA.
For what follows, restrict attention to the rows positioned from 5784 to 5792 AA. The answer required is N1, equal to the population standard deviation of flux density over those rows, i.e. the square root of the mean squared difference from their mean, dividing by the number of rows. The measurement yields 5.5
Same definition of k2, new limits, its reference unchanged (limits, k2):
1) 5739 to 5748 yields 8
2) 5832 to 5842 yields 9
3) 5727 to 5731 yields 1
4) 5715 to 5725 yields 13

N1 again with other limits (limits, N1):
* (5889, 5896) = 3.7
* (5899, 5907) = 9.6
